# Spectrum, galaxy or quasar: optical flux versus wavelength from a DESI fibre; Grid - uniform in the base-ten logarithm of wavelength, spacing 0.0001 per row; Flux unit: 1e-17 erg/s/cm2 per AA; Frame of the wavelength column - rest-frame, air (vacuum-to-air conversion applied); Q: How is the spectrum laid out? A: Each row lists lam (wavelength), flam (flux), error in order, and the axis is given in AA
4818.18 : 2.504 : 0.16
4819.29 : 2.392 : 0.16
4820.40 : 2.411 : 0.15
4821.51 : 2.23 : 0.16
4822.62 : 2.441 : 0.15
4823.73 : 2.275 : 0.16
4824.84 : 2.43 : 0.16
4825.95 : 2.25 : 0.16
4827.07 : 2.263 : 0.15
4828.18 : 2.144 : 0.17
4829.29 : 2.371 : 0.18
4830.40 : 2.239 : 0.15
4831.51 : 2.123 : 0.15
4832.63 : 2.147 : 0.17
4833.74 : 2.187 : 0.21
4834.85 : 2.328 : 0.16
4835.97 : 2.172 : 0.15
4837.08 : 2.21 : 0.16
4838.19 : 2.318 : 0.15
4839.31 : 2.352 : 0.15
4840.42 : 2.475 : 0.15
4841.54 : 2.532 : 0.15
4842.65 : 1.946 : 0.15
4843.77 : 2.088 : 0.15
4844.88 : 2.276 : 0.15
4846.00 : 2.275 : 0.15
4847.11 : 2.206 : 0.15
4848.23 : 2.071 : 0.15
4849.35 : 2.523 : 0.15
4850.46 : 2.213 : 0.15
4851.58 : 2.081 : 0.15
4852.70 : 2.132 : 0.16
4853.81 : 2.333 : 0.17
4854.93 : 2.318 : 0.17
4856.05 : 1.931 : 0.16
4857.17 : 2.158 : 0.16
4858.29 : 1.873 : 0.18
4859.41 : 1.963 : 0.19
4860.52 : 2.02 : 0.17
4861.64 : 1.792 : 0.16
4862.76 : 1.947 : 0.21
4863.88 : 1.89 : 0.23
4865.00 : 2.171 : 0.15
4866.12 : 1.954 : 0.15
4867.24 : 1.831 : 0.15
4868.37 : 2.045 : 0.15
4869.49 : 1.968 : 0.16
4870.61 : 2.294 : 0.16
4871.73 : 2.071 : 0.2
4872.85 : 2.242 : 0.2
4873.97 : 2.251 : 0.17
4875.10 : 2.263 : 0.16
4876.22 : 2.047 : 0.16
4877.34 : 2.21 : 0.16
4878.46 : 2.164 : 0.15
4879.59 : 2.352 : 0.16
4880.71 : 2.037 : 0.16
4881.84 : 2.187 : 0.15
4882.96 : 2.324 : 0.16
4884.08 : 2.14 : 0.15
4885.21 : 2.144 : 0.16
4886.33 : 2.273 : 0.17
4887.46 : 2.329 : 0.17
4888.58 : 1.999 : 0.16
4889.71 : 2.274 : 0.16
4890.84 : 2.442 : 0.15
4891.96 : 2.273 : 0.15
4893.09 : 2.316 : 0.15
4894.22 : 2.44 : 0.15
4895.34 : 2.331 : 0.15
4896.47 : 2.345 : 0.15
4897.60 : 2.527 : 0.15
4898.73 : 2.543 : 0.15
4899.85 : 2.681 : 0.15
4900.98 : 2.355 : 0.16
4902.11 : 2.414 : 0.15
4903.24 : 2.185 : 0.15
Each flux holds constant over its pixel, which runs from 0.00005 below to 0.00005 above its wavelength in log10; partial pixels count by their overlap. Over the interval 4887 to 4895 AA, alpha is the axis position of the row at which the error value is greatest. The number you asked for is 4887.46 AA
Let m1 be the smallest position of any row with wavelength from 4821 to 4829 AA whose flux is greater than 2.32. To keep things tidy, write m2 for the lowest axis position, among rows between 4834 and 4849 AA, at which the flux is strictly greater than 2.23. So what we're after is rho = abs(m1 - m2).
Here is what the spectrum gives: 12.2 AA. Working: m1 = 4822.62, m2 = 4834.85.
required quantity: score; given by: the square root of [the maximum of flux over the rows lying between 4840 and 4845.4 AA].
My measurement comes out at 1.59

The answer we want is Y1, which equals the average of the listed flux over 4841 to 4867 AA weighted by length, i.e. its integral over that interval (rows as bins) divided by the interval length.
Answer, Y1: 2.114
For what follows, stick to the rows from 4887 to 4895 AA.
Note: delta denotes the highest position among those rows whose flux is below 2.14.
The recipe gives 4888.58 AA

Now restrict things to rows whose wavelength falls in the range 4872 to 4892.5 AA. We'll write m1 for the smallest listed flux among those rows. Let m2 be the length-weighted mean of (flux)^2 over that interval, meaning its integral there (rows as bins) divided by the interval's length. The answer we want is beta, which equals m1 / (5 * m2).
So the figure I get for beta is 0.0811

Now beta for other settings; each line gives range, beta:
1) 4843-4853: 0.0850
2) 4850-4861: 0.0844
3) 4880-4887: 0.0848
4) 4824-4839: 0.0840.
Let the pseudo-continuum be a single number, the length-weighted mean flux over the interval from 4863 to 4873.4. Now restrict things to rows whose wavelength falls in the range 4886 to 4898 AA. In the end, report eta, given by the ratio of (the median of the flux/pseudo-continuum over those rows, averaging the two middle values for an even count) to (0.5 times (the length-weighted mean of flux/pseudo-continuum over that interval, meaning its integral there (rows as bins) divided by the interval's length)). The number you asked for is 2.01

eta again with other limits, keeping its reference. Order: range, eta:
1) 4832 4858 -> 1.99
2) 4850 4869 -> 1.98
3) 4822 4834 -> 1.99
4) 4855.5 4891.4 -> 2.03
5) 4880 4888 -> 1.98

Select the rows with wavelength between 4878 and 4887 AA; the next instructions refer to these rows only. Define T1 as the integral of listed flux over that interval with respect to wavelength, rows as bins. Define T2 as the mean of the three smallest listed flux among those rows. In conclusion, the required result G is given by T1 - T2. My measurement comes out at 18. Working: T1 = 20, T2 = 2.11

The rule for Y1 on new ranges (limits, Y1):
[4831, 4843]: 2.259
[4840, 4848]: 2.245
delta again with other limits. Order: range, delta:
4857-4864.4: 4863.88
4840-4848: 4843.77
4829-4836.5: 4831.51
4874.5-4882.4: 4880.71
